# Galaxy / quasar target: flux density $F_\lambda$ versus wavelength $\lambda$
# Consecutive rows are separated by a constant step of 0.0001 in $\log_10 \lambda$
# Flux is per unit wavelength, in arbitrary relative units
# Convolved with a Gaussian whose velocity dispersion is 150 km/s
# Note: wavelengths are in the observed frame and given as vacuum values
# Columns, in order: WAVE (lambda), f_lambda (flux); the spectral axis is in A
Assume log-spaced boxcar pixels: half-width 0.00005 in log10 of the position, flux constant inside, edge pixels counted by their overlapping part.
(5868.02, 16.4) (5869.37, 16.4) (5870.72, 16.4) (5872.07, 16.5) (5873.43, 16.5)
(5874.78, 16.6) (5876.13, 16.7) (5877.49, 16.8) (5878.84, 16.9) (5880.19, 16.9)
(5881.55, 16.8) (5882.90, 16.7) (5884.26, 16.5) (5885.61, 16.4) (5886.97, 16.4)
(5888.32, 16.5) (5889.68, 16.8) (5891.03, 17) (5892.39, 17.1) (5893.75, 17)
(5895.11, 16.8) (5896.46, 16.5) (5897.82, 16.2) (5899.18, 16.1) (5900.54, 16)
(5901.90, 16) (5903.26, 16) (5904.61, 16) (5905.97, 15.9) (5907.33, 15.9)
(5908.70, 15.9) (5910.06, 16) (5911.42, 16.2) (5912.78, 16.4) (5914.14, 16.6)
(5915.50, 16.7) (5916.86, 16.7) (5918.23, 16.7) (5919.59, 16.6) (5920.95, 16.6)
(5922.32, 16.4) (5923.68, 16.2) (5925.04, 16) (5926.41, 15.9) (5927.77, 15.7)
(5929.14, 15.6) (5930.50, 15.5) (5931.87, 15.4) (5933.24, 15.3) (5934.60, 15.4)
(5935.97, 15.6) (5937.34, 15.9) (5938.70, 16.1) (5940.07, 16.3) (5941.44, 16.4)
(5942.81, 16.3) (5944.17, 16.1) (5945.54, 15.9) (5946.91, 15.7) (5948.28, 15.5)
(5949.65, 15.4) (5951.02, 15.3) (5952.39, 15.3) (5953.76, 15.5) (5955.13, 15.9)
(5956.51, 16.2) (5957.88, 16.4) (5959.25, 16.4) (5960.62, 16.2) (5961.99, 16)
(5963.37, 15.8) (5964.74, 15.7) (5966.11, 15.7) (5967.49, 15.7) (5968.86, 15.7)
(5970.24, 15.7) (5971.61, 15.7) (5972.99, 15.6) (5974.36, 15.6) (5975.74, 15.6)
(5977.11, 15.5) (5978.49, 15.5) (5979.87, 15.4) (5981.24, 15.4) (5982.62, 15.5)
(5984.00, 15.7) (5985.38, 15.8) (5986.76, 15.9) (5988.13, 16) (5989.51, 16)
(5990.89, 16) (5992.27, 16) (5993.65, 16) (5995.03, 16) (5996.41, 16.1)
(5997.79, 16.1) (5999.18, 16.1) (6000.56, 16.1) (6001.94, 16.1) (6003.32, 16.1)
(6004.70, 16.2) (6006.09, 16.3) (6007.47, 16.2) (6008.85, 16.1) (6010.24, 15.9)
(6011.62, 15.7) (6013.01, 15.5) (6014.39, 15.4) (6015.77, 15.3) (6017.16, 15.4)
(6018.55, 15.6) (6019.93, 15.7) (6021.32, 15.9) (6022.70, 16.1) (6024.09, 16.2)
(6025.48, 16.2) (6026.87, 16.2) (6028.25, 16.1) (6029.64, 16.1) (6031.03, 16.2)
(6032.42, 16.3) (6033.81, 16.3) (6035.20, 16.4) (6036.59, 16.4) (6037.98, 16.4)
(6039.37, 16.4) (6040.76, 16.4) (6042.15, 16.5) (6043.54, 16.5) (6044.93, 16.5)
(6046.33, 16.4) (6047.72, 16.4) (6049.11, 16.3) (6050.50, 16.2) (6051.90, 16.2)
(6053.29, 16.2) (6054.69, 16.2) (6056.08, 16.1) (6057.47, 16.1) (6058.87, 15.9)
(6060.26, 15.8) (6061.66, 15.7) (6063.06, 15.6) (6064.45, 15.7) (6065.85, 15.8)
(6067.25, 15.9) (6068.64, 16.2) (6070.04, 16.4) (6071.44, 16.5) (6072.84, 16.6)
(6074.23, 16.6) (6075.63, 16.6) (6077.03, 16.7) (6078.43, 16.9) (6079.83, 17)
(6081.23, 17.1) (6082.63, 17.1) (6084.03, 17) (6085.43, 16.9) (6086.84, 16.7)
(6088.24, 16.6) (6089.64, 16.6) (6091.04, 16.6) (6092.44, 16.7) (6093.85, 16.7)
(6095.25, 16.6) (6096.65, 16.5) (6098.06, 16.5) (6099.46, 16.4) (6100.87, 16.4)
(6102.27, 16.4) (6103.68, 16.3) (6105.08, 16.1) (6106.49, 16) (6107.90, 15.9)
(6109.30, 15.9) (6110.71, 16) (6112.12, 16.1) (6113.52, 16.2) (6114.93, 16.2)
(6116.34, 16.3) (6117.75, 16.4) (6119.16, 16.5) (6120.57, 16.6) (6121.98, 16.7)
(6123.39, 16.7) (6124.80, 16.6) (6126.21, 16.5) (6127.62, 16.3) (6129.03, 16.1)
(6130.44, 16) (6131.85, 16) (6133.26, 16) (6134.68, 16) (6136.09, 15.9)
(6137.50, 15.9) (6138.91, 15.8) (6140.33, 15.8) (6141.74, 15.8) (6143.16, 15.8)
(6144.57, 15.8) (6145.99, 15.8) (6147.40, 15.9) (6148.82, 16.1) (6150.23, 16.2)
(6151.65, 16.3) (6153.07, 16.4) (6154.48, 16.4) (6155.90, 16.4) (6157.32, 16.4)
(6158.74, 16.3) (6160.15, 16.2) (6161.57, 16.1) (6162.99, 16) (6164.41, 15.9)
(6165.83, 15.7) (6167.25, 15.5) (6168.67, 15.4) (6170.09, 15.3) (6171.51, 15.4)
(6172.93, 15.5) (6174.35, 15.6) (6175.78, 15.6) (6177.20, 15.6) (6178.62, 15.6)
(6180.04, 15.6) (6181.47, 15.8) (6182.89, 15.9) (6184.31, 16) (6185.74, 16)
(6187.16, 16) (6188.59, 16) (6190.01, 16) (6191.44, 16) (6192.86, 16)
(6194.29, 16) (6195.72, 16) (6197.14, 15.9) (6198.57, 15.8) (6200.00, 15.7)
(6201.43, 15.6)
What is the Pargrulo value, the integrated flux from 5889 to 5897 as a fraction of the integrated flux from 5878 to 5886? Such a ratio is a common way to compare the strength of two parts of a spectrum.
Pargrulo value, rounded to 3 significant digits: 1.01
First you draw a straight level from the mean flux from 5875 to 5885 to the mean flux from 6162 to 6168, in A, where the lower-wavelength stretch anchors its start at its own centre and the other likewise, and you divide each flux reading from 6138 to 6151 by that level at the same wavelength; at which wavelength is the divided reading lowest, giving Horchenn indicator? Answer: 6138.91 A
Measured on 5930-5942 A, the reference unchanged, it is 5933.24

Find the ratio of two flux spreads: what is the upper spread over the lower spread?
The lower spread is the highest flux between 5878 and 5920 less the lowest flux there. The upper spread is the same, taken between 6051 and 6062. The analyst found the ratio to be 0.4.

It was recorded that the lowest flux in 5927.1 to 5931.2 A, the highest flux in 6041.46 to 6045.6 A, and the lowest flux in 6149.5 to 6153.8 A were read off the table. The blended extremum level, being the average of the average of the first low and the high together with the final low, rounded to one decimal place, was 16.1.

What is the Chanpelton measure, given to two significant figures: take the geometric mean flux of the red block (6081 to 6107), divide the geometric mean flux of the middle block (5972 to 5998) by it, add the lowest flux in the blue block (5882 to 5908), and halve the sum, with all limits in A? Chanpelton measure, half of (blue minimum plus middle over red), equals 8.4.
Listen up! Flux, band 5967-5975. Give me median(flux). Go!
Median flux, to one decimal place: 15.7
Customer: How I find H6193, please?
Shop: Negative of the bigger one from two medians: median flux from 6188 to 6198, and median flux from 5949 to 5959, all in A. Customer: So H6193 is -16.0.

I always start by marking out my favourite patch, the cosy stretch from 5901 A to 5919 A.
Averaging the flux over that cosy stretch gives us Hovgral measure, 16.2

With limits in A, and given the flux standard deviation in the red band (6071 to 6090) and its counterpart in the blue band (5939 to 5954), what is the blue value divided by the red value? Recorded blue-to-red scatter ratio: 2.0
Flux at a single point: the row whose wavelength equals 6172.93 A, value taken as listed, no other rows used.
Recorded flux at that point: 15.5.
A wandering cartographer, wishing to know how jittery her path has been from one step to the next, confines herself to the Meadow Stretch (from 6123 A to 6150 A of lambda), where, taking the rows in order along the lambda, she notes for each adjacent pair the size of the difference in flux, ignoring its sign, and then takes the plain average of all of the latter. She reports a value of 0.07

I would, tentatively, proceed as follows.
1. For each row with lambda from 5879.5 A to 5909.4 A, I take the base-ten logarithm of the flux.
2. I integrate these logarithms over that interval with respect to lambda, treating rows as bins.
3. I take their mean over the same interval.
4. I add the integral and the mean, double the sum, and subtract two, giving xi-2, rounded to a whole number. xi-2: 73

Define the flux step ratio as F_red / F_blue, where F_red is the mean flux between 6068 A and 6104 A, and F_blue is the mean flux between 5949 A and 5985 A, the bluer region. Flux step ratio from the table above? 1.06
